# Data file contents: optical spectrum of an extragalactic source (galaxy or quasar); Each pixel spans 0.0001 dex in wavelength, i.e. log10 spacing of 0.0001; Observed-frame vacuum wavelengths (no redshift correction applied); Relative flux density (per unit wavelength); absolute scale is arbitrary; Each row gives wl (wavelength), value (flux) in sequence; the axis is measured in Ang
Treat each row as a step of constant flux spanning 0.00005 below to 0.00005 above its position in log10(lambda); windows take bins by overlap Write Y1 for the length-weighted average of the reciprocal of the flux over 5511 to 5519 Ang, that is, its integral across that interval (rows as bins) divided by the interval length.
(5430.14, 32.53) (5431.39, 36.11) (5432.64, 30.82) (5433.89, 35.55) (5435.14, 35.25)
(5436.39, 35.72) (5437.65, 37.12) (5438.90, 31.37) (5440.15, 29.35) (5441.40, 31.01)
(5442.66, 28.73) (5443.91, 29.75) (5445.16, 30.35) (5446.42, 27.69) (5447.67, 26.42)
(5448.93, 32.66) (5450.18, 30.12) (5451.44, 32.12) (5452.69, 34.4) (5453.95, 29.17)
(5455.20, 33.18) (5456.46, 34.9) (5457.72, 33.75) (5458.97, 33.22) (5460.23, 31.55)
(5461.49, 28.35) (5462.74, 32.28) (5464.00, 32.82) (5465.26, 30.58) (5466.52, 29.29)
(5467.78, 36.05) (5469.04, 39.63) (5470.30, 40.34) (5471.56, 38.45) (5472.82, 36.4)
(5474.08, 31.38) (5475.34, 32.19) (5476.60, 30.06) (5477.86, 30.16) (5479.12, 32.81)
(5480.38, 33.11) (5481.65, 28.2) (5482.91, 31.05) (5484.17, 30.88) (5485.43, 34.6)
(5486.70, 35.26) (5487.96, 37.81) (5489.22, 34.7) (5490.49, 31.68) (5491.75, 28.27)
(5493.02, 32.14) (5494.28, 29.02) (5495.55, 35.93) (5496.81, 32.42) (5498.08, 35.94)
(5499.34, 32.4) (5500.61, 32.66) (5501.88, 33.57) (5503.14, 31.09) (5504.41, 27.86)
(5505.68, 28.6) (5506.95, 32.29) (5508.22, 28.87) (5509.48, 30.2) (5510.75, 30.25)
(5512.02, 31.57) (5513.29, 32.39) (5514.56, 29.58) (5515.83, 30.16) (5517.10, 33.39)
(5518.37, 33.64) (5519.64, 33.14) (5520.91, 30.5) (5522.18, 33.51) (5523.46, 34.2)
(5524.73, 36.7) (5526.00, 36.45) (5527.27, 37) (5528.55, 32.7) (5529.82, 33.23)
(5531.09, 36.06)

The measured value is 0.0316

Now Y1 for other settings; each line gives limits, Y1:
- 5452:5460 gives 0.0304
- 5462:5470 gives 0.0301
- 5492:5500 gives 0.0307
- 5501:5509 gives 0.0330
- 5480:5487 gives 0.0314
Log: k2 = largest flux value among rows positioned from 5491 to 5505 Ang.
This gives 35.94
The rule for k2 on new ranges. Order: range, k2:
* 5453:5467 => 34.9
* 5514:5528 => 37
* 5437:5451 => 37.12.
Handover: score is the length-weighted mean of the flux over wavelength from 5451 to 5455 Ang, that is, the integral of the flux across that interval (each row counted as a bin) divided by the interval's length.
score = 32.1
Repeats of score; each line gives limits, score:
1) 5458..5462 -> 31.4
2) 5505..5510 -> 30.0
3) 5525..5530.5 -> 35.0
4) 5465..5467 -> 29.8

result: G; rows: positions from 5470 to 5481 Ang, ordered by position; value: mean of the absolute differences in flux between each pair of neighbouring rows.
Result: 1.87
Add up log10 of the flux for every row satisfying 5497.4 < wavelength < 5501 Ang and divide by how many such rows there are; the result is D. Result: 1.53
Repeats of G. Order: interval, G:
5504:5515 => 1.77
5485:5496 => 3.33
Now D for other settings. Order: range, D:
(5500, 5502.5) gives 1.52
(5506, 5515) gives 1.49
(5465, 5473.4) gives 1.55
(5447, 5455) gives 1.49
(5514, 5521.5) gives 1.50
